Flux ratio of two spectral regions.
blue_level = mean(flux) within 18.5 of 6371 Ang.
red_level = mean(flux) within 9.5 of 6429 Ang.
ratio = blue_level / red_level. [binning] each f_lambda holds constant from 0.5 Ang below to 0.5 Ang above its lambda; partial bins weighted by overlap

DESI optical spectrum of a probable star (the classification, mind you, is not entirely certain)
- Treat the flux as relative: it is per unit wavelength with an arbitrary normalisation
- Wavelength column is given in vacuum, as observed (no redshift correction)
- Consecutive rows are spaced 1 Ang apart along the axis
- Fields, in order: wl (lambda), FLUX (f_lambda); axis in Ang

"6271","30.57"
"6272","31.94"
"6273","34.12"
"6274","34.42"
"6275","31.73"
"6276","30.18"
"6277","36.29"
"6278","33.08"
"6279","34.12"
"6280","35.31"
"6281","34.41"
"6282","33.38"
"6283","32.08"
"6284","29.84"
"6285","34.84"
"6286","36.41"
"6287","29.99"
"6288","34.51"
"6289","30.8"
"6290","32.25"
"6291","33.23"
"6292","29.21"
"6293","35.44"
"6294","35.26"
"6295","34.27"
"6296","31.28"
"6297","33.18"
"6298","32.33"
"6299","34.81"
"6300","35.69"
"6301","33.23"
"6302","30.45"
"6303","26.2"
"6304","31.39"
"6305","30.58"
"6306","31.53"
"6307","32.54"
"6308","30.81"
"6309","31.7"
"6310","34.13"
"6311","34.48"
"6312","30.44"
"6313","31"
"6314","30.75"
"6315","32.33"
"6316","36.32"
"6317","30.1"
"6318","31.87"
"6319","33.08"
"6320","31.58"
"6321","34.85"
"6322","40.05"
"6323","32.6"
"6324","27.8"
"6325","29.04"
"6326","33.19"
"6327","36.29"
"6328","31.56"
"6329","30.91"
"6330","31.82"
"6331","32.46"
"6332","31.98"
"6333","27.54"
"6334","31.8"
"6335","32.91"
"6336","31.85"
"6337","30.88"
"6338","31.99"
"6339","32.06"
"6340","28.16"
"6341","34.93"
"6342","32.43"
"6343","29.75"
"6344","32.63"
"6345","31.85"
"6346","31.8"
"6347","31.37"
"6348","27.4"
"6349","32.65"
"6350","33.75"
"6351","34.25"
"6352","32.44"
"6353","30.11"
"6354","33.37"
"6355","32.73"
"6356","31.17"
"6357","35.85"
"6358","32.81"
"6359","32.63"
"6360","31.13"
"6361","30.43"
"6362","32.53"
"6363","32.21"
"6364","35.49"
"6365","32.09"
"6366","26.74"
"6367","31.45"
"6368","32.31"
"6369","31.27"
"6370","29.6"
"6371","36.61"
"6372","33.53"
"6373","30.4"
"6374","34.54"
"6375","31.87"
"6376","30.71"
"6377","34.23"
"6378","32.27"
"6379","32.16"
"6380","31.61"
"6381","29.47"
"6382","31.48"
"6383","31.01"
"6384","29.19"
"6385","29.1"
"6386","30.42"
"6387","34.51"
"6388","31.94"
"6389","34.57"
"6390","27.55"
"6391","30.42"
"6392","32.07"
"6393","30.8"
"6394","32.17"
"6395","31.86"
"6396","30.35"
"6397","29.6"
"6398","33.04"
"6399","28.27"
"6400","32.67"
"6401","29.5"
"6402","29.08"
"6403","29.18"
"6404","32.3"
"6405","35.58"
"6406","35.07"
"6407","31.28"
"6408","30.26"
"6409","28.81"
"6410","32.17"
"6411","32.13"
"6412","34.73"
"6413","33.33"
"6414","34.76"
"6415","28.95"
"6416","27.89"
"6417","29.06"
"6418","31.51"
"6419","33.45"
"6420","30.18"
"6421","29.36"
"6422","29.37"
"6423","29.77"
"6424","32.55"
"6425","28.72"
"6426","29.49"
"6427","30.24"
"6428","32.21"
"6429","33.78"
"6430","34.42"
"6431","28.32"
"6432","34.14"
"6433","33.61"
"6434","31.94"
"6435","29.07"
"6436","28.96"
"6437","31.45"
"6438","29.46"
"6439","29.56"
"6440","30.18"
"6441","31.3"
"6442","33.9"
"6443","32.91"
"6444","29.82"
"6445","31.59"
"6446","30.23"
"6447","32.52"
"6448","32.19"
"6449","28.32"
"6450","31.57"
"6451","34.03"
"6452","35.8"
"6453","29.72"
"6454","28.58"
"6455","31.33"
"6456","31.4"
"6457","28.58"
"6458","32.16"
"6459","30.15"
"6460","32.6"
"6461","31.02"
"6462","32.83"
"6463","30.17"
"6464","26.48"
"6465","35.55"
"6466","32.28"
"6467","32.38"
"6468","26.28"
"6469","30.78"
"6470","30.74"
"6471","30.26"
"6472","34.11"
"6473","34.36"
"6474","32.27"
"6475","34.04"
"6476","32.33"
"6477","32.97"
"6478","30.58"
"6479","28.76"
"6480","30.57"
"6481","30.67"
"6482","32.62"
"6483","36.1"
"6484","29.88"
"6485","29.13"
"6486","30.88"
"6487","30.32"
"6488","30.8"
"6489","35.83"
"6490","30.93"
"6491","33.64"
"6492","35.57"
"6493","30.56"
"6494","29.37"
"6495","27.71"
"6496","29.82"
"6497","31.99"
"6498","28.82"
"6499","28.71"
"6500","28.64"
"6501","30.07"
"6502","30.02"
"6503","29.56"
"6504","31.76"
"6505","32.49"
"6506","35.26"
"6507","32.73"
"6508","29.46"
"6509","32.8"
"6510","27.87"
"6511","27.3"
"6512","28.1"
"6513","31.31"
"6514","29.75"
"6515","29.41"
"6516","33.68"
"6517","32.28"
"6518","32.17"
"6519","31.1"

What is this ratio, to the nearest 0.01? 1.04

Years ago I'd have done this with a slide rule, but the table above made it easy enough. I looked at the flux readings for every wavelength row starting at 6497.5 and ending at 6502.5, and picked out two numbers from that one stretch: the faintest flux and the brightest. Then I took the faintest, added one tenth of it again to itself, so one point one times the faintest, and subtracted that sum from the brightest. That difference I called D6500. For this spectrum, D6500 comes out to -1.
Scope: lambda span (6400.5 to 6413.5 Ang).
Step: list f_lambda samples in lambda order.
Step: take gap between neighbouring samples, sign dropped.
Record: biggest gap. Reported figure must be 3.8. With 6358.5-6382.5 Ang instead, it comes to 7.0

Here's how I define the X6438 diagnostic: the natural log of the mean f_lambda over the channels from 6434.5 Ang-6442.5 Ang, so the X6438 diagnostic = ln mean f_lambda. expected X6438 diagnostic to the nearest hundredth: 3.42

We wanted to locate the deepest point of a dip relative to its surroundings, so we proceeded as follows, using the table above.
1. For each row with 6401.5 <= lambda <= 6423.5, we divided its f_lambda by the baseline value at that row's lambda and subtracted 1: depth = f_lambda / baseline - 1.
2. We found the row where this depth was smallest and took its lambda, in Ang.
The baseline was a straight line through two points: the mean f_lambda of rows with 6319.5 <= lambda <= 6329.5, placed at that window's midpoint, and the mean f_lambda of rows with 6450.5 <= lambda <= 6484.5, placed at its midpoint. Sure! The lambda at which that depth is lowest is 6416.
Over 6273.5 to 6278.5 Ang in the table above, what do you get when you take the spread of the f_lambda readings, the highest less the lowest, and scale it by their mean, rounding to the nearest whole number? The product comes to 202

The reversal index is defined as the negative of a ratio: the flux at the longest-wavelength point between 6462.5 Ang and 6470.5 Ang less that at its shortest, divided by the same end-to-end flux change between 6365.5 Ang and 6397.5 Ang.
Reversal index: -0.2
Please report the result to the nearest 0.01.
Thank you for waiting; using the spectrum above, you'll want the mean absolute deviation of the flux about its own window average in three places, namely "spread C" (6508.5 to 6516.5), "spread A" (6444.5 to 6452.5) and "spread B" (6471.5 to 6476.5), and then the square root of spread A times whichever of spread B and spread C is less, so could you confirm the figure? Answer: 1.20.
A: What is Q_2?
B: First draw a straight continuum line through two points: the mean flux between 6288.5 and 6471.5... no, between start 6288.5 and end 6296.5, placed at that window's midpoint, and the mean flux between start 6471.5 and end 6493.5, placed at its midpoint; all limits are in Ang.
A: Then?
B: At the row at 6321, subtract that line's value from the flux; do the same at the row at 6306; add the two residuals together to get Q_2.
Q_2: 1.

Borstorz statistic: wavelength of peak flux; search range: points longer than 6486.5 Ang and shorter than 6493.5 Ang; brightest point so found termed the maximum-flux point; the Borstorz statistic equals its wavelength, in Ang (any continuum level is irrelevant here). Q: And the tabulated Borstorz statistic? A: 6489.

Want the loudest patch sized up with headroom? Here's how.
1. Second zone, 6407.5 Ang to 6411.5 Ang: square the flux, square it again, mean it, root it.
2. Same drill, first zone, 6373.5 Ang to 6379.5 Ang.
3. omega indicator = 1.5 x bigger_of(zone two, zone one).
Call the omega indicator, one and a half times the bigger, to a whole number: 1605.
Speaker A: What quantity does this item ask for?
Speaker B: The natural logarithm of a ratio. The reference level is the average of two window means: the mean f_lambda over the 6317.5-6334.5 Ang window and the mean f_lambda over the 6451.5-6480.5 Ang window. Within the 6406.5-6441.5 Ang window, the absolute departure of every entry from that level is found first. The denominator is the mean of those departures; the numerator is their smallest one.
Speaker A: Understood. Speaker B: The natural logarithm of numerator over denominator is -2.6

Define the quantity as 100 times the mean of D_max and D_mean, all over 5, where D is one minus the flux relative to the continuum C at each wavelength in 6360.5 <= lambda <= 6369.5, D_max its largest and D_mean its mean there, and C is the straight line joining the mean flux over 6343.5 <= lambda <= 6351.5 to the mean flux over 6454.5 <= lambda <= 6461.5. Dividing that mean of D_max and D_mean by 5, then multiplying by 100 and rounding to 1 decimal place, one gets 1.7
